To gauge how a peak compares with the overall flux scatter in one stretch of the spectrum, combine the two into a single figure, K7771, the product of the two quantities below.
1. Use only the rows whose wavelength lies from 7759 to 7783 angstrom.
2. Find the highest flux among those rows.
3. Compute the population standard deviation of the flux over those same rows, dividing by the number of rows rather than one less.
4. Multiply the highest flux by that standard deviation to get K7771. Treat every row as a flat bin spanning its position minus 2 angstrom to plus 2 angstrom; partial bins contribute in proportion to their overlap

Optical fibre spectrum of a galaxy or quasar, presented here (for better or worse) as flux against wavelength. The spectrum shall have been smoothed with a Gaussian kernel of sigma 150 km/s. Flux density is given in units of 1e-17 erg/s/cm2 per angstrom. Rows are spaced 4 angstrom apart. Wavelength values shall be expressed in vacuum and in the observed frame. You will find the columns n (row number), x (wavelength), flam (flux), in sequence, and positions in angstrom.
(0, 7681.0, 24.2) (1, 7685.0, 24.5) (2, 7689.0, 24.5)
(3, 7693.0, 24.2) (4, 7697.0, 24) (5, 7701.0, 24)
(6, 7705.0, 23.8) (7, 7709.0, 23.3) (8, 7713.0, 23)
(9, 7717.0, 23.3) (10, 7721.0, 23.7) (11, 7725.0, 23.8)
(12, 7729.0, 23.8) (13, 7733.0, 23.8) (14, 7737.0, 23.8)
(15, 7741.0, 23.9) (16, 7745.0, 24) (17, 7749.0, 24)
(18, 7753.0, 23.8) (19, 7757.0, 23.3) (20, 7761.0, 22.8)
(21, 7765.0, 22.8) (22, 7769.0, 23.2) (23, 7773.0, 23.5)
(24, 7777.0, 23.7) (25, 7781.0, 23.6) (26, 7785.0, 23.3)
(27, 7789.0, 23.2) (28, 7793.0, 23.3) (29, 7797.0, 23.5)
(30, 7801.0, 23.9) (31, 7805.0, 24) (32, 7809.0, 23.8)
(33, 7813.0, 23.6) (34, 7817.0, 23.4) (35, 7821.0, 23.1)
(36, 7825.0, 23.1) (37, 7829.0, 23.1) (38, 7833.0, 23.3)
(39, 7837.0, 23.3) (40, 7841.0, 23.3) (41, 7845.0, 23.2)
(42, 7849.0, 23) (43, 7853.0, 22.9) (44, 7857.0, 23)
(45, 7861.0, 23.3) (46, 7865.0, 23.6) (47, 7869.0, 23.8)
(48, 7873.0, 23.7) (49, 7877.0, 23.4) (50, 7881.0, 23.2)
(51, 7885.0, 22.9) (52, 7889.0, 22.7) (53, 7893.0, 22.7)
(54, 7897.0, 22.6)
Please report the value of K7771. 8.6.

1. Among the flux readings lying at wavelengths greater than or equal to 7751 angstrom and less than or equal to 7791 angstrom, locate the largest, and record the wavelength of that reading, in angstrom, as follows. 7753.0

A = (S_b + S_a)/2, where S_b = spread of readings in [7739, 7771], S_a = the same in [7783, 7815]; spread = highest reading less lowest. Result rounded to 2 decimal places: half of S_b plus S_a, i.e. 1.00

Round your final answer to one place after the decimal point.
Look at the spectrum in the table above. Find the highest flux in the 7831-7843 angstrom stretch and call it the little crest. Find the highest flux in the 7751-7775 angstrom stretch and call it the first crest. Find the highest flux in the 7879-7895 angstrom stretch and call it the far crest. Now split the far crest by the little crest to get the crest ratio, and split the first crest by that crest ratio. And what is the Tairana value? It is 23.9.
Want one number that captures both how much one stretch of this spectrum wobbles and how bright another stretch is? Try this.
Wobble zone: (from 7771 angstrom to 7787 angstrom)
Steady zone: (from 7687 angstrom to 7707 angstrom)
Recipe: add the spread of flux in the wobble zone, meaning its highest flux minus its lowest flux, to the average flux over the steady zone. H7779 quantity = 24.5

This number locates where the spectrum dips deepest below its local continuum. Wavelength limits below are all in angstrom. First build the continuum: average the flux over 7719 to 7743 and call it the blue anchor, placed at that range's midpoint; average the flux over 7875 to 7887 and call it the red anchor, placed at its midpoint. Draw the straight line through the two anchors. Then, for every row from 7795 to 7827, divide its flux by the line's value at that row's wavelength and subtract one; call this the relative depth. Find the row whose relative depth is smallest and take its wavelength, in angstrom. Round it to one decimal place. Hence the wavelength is 7821.0 angstrom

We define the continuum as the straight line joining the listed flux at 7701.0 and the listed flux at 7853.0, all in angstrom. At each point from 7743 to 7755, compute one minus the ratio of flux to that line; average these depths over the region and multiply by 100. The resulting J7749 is -1.19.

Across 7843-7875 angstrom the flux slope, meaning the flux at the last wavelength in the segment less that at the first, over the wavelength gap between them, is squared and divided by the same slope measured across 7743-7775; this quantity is -0.018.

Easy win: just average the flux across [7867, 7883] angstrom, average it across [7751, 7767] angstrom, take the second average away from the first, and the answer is 0.35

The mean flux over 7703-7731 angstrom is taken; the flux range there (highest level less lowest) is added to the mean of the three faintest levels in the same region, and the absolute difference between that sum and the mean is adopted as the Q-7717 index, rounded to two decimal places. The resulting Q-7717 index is 0.47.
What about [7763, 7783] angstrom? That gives 0.71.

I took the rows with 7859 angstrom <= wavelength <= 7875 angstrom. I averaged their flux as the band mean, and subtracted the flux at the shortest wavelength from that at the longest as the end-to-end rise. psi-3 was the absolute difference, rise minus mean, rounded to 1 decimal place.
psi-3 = 23.2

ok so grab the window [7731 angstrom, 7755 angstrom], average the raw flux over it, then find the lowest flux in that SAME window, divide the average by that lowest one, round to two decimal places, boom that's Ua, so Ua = 1.00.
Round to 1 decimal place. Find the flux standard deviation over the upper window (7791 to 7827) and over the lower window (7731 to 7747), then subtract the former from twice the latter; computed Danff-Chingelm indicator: -0.1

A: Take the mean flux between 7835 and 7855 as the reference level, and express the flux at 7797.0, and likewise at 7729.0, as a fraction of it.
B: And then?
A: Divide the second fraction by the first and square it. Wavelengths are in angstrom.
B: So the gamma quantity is 1.03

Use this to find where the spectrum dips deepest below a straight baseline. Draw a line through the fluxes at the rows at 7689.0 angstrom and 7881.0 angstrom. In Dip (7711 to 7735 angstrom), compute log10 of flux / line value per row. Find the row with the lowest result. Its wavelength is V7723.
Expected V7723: 7713.0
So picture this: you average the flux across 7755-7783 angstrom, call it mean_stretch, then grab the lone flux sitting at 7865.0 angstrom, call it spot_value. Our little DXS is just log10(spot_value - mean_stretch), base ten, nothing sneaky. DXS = -0.48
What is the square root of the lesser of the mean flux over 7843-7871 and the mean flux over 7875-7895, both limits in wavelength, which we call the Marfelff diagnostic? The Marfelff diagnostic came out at 4.79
